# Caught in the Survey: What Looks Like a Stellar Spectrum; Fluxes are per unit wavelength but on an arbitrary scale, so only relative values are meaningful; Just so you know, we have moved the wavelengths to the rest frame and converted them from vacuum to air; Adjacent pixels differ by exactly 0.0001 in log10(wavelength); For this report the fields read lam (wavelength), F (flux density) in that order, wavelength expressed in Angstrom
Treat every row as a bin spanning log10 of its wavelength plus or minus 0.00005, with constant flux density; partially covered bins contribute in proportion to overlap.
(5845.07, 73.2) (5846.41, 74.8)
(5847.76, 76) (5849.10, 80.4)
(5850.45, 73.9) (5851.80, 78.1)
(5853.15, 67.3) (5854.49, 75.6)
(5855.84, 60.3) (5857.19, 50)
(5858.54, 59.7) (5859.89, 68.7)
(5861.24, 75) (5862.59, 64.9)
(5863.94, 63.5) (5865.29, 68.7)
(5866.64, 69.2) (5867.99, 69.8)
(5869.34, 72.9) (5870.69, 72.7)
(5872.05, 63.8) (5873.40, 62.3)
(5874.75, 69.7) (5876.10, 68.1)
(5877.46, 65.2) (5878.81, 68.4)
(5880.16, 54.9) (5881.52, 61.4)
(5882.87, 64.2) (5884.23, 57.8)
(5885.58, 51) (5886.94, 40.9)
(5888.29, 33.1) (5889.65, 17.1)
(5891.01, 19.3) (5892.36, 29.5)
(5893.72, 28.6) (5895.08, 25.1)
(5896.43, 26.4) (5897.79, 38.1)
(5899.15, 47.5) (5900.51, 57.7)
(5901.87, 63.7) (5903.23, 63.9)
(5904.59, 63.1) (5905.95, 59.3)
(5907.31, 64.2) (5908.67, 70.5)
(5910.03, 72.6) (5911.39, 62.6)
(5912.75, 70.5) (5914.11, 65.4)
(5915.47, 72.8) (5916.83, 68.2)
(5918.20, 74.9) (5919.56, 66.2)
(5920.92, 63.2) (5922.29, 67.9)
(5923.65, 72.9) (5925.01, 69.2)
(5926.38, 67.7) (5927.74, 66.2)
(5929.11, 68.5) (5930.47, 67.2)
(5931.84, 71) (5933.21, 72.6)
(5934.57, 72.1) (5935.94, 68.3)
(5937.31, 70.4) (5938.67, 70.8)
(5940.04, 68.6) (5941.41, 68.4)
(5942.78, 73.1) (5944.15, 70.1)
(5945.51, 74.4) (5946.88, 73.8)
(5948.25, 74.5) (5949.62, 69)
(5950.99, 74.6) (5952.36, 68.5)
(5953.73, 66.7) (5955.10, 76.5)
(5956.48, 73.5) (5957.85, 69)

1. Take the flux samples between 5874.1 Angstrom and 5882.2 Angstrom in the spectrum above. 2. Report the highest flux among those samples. 69.7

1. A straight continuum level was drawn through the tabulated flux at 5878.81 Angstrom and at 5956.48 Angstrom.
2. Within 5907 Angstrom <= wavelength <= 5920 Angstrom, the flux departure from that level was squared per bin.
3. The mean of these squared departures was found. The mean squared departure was 18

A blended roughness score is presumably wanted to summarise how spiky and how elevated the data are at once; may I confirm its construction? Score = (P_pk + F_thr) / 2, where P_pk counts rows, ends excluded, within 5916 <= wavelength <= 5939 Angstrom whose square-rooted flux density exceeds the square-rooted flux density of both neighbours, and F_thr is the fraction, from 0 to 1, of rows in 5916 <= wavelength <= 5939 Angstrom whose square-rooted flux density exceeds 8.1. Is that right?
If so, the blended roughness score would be 2.5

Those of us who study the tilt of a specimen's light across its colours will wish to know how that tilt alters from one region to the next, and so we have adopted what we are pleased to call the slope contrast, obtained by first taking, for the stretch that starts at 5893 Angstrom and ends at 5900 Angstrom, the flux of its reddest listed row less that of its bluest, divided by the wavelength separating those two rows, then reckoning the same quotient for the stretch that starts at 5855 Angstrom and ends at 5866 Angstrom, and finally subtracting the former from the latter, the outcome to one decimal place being -2.6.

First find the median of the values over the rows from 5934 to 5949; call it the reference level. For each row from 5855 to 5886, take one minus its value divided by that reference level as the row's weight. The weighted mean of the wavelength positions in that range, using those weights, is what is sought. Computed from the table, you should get 5872.4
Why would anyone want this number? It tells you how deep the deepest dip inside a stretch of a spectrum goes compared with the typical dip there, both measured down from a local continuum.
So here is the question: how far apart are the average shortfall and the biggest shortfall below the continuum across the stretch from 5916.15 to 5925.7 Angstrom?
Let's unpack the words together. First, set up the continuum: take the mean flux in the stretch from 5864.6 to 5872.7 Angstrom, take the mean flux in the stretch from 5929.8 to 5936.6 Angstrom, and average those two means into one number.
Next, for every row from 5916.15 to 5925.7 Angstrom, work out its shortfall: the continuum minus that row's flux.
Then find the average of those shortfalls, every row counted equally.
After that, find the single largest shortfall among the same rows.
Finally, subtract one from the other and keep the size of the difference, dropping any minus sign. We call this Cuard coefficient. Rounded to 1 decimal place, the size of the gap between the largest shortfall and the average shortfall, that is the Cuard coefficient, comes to 5.7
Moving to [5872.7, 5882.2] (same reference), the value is 9.4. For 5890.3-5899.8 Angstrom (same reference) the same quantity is 11.3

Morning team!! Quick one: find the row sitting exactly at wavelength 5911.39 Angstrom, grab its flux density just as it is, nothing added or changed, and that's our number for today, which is 62.6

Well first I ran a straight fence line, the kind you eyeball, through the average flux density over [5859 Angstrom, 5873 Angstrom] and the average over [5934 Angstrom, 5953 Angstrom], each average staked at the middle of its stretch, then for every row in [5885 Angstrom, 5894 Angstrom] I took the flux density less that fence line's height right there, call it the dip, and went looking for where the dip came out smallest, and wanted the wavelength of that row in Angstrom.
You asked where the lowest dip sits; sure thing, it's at 5889.65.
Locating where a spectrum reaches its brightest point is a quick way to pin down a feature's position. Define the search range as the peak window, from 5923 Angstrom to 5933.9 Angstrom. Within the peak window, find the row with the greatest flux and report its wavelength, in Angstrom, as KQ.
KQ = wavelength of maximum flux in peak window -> 5923.65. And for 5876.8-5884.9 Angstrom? 5878.81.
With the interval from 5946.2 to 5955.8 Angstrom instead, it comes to 5955.10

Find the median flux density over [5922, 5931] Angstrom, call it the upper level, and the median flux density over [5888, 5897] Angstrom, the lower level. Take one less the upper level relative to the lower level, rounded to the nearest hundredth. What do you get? -1.57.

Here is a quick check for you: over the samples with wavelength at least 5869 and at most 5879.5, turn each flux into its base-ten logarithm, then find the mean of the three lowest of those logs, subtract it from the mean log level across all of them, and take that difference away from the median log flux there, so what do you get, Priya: 1.81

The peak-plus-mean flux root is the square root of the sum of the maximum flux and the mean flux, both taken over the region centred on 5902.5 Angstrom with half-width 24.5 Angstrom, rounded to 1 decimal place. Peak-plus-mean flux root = 11.4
